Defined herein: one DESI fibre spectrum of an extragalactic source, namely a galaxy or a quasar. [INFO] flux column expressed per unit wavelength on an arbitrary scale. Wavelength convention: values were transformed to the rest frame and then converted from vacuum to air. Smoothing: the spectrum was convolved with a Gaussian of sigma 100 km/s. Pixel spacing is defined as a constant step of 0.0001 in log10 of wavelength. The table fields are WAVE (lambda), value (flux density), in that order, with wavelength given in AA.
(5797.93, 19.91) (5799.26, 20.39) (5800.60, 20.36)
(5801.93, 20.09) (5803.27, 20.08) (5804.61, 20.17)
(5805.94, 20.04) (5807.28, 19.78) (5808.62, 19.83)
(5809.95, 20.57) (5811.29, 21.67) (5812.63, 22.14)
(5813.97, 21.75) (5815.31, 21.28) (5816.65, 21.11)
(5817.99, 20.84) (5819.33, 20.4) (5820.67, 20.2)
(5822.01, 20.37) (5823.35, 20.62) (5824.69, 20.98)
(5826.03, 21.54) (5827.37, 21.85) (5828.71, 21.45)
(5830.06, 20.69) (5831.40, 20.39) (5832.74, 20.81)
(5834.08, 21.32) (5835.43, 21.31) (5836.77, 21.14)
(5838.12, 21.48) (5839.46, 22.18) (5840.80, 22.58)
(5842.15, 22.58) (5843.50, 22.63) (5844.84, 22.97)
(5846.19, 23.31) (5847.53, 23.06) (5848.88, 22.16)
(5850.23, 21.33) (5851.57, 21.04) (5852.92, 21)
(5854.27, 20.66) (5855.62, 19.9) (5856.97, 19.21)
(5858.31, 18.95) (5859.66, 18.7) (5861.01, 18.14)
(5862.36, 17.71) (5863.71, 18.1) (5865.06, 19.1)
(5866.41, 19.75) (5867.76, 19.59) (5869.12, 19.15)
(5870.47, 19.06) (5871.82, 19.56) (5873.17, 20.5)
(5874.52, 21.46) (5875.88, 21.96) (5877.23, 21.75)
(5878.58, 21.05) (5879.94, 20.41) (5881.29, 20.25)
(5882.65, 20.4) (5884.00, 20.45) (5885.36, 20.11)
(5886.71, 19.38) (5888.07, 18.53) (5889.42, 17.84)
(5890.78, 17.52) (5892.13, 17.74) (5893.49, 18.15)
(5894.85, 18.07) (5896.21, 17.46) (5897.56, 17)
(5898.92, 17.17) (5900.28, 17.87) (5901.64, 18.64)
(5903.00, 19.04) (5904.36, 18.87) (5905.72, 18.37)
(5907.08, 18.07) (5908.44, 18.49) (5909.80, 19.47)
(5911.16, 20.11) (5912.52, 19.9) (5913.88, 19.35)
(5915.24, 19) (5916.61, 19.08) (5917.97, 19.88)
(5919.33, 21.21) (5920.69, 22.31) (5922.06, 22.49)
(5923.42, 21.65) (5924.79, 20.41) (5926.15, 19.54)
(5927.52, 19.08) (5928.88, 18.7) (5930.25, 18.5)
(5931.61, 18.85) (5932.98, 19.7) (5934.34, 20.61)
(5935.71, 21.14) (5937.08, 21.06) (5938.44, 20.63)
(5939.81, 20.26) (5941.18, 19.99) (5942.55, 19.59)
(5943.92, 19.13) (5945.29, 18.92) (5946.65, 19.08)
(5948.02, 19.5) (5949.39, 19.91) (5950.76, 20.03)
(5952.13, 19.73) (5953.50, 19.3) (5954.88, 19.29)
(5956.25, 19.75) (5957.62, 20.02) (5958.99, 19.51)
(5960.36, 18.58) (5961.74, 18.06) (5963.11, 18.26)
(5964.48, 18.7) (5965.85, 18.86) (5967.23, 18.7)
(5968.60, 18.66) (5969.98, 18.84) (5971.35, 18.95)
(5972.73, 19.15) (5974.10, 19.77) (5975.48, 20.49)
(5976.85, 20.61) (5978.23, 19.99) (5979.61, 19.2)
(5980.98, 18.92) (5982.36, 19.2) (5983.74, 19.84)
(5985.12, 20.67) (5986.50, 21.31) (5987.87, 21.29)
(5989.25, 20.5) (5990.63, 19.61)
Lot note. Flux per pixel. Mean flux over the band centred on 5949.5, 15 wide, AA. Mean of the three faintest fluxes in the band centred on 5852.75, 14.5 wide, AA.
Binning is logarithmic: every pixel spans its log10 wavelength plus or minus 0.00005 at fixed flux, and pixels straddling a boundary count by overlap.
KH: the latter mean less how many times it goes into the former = 17.9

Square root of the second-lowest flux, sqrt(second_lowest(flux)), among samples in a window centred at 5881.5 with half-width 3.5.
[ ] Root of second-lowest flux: 4.52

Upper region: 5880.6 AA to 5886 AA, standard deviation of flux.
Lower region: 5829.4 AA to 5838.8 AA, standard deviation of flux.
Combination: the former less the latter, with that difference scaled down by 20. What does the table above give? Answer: -0.012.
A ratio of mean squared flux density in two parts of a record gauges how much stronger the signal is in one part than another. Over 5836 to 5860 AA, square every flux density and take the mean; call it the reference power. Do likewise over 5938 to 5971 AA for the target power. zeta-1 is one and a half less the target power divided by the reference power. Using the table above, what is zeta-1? 0.69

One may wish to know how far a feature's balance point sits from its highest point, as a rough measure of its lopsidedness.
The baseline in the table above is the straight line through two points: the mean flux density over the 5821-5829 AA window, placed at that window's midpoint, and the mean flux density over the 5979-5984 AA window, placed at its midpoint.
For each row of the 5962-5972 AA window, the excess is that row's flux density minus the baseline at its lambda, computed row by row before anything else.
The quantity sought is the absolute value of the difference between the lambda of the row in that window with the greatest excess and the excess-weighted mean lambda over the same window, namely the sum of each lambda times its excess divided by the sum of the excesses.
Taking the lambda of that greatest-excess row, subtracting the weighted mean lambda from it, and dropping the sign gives 4.8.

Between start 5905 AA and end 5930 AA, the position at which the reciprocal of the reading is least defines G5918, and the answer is 5922.06 AA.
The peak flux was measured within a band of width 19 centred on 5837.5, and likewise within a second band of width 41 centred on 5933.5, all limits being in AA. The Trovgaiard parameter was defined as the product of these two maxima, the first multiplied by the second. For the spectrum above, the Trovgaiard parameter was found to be 524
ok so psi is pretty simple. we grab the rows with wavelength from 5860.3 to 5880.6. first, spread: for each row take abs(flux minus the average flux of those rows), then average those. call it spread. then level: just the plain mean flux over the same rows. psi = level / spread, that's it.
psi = 18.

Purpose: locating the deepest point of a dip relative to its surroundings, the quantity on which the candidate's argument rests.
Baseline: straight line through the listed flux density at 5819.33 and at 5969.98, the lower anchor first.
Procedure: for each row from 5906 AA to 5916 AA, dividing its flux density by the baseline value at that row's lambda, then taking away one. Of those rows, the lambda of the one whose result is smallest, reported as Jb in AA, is 5907.08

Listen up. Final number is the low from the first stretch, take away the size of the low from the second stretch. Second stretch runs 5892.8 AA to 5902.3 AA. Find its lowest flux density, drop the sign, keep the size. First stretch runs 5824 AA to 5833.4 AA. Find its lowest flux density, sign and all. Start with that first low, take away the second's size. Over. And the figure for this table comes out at 3.4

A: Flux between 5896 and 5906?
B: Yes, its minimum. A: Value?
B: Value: 17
